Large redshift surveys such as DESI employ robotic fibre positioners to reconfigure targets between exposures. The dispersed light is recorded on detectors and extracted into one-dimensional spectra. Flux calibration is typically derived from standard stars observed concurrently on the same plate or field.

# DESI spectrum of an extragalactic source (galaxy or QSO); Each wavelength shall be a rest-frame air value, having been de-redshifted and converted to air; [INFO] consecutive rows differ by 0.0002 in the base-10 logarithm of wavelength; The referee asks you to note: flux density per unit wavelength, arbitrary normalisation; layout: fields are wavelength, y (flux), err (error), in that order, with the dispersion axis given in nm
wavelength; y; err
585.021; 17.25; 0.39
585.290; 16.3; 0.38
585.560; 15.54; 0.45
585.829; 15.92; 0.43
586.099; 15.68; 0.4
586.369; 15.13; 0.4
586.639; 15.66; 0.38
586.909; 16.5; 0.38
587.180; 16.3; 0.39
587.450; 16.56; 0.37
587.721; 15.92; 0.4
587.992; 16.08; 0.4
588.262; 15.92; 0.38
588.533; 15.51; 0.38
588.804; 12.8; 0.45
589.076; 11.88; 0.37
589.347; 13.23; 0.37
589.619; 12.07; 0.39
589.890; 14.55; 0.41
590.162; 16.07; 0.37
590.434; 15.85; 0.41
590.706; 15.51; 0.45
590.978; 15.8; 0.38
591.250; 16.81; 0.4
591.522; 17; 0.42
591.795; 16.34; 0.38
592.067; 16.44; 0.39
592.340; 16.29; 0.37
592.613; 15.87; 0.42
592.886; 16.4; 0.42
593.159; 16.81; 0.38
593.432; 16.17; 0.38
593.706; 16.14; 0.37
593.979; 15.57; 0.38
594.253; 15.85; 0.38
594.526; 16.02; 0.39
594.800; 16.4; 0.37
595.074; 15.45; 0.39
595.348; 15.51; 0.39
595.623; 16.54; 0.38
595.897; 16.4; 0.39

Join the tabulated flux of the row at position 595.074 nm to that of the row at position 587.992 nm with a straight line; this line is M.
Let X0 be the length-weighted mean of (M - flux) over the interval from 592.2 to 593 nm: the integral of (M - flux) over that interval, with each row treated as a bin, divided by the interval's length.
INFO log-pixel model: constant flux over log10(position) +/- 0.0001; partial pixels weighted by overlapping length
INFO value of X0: -0.5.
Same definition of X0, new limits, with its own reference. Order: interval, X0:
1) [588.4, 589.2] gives 2.6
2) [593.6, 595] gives -0.4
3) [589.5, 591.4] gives 0.6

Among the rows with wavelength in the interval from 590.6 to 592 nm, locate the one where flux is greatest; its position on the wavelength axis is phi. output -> 591.522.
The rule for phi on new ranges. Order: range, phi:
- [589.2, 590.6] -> 590.162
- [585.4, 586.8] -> 585.829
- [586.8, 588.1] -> 587.450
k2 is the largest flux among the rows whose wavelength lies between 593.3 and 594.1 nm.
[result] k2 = 16.17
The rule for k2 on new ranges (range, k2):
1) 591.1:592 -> 17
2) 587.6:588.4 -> 16.08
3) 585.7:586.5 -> 15.92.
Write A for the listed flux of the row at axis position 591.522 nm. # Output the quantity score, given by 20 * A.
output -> 340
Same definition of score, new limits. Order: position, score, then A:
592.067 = 329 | 16.44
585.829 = 318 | 15.92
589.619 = 241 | 12.07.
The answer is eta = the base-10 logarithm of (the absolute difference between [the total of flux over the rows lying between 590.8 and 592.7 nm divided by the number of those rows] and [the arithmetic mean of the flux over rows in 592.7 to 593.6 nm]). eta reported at -1.02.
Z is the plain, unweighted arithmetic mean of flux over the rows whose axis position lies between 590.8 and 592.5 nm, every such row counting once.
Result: 16.4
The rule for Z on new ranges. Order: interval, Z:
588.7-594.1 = 15.4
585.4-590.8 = 15.1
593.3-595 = 16.0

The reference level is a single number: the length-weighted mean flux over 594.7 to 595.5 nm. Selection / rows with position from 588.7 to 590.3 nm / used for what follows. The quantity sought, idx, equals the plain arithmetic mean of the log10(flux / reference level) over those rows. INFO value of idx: -0.072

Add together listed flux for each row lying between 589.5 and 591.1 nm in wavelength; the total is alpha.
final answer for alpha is 90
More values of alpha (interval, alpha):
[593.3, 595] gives 96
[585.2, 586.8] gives 94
